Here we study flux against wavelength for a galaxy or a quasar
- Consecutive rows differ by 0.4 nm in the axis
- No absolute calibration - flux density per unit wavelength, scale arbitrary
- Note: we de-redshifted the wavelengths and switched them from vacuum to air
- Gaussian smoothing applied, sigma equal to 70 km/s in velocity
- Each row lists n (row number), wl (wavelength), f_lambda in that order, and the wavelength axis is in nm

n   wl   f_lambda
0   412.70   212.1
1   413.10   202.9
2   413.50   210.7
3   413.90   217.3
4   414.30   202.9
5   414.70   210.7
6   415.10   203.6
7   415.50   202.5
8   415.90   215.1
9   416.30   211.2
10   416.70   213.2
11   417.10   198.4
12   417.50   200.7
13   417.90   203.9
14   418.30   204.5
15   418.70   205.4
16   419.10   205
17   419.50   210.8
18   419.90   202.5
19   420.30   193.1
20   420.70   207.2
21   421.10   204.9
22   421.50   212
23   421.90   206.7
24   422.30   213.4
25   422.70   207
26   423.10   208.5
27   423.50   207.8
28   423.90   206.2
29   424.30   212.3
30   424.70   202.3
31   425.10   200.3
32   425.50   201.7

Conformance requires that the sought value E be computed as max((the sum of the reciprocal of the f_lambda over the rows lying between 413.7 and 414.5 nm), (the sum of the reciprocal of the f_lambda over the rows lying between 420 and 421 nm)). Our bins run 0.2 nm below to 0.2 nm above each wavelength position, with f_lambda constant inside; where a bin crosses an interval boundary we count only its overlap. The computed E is 0.0100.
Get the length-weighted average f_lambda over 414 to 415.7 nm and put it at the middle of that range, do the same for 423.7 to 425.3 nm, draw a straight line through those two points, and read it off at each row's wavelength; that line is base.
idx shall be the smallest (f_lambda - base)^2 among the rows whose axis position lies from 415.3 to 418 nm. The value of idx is 2.7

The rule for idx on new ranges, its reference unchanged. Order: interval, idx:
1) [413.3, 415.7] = 4.2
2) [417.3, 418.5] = 1.0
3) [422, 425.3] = 0.8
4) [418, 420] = 0.0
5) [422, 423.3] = 2.7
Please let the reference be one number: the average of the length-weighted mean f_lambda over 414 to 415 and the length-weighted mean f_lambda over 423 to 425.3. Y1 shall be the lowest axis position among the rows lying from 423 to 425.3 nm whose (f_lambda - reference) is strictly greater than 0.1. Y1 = 423.10 nm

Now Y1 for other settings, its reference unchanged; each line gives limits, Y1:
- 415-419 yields 415.90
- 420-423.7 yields 420.70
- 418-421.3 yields 419.50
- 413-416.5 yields 413.50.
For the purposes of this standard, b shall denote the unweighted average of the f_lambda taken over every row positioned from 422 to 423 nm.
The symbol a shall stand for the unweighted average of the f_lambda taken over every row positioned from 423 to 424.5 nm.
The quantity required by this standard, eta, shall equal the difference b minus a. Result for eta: 1.5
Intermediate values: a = 209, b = 210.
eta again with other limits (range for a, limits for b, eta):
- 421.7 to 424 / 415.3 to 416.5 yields 1.3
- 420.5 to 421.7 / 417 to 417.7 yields -8.5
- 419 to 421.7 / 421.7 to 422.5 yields 5.0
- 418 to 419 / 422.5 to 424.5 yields 3.4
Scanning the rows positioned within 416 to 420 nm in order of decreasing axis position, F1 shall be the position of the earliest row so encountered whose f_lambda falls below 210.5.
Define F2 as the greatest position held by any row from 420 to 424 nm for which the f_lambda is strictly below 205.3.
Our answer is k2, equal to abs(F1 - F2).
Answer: 1.20 nm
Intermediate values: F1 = 419.90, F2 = 421.10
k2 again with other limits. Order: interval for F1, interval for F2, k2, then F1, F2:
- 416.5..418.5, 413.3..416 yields 2.80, 418.30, 415.50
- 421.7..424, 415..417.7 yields 6.40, 423.90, 417.50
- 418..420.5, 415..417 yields 4.80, 420.30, 415.50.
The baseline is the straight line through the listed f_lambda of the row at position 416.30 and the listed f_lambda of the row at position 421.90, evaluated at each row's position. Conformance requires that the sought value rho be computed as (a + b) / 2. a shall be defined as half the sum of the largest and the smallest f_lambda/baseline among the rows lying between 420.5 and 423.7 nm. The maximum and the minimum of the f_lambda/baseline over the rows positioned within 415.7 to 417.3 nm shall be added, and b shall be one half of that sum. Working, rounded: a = 1.01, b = 0.98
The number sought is 1.00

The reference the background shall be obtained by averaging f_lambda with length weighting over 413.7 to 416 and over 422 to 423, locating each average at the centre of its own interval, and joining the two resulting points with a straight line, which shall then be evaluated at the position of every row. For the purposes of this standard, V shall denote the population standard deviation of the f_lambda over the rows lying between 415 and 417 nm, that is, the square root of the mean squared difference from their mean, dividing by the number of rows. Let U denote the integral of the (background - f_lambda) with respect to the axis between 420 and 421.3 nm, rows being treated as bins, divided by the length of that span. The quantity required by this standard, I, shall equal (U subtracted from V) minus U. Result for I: -10.0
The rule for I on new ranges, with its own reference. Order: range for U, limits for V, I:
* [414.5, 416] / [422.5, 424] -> -1.1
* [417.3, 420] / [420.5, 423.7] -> -5.9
